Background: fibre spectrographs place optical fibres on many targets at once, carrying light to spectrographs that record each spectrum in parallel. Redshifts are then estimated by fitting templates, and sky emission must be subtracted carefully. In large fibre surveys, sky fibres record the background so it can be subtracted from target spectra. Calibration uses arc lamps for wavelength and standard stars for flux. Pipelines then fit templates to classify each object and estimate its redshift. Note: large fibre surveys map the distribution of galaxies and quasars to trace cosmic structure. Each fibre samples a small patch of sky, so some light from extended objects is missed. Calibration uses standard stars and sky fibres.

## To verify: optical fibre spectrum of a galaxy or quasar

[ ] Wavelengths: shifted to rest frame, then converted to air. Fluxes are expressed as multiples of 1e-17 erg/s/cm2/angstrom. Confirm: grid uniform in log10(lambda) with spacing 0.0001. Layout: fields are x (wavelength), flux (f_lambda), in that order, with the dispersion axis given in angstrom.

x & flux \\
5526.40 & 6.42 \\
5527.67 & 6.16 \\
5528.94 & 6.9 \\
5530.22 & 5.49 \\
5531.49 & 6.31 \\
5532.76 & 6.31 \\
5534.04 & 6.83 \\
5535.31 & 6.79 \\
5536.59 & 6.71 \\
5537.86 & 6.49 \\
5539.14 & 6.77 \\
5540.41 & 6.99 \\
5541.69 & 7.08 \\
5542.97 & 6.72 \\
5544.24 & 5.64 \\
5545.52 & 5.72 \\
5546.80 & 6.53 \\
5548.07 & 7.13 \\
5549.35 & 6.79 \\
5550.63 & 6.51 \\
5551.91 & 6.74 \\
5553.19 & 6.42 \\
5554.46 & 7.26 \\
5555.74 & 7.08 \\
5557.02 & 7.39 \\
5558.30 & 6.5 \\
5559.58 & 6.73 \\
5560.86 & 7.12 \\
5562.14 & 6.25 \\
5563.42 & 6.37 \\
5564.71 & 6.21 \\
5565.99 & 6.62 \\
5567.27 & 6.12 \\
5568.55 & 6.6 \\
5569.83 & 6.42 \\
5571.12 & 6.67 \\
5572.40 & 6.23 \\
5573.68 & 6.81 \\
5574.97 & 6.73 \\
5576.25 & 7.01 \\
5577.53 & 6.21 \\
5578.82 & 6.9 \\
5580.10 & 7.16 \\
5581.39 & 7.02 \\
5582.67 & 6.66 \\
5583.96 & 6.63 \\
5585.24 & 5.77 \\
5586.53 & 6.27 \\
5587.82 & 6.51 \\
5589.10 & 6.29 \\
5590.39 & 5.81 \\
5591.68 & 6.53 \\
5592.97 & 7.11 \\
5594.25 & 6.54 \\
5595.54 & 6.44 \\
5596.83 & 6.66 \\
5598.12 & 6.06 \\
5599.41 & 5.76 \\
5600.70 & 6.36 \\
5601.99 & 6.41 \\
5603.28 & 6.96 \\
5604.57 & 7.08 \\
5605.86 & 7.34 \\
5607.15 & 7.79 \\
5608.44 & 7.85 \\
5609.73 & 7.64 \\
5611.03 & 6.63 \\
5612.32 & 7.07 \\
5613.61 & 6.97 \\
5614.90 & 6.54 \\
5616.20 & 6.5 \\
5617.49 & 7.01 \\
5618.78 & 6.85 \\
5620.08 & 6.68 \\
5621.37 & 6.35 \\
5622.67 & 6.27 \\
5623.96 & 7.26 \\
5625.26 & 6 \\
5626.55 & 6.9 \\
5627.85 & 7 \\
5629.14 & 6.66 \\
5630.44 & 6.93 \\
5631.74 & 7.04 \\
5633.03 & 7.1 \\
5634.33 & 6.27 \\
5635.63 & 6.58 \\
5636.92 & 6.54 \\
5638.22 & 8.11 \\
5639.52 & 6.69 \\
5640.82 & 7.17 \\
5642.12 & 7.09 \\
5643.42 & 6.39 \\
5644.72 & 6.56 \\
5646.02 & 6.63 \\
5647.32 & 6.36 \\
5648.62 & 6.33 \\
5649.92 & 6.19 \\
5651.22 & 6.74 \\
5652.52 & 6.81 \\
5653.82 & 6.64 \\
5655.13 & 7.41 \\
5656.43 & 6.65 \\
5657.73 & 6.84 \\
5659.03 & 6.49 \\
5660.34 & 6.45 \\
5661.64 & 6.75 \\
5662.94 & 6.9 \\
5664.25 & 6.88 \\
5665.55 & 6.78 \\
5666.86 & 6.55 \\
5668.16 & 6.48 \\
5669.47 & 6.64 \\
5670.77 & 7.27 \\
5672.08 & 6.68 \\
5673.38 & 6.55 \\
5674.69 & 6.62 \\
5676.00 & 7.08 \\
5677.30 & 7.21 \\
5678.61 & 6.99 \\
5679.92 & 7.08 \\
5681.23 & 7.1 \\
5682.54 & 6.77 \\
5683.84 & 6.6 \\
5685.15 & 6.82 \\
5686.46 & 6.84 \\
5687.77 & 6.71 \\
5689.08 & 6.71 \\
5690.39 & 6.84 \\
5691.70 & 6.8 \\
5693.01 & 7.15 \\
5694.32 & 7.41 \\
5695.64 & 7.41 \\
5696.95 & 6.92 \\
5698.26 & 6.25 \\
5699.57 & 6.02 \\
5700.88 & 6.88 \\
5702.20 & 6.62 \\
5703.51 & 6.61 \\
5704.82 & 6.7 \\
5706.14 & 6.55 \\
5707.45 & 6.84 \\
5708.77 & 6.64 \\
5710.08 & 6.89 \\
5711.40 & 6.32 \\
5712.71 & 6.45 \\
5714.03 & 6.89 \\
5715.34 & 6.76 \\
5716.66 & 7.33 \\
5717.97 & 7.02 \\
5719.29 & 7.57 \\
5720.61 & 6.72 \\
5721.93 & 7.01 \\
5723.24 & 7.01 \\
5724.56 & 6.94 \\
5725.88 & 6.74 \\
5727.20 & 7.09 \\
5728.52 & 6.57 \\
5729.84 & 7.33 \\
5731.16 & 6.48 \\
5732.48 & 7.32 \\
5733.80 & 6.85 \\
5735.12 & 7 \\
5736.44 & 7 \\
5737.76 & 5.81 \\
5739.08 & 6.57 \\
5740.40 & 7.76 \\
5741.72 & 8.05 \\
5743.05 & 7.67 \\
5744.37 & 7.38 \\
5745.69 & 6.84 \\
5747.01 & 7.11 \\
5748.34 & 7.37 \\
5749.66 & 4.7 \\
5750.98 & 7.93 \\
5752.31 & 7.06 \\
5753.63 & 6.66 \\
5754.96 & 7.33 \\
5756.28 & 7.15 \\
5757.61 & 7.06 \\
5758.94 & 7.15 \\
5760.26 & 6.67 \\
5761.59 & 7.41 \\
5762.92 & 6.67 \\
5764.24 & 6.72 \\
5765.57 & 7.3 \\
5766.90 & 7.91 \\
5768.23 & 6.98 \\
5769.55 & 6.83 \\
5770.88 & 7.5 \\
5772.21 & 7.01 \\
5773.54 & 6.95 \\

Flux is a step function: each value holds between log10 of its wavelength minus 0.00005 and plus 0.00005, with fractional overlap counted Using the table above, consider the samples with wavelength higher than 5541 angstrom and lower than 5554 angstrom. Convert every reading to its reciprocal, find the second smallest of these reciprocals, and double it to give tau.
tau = 0.282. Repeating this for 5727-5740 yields 0.273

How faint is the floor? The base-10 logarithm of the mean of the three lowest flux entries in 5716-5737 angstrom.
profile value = 0.82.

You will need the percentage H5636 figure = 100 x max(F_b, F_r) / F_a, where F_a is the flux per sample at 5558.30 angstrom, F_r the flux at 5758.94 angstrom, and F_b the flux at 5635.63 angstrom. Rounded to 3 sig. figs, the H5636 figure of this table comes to 110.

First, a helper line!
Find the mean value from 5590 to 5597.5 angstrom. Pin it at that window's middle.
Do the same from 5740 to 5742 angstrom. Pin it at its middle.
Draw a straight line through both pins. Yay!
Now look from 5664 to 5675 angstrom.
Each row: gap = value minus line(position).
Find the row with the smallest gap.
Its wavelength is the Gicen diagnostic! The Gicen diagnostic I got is 5668.16 angstrom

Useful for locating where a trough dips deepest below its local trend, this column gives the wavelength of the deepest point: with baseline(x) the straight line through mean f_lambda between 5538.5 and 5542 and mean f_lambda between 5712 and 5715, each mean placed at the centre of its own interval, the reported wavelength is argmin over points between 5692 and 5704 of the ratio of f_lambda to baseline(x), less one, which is 5699.57 angstrom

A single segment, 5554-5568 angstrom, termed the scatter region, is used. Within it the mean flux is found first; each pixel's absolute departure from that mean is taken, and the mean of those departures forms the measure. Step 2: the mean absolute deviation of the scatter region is 0.38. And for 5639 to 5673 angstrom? 0.22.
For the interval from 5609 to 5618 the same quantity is 0.30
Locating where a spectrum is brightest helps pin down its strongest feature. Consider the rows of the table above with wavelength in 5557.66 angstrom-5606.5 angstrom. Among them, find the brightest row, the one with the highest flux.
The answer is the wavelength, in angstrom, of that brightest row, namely 5605.86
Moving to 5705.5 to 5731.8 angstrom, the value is 5719.29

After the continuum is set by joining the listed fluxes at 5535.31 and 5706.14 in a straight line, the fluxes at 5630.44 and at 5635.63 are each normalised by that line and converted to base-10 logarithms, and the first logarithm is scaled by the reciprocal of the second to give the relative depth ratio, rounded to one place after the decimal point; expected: -3.9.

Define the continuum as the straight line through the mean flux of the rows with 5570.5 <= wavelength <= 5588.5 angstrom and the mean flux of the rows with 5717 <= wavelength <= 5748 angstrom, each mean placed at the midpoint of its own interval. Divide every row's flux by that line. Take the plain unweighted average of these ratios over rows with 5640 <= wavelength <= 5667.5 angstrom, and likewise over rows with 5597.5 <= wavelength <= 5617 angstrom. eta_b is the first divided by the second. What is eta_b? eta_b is 0.957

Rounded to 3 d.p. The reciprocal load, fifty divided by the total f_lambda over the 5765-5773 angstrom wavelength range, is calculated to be 1.149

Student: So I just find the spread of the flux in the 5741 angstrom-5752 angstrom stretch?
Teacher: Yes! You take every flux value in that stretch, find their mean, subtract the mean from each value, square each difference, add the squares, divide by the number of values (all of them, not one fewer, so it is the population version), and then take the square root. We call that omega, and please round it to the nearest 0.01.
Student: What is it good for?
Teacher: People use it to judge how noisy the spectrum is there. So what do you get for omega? 0.99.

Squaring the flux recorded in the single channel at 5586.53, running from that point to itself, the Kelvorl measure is 39.3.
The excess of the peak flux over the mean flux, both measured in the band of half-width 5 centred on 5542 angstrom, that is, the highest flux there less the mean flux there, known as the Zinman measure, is 0.59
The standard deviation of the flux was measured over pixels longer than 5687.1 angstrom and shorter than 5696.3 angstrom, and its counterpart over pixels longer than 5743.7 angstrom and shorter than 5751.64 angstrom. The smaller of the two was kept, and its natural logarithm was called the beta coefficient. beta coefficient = -1.2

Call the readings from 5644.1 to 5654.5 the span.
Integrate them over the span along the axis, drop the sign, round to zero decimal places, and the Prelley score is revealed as 68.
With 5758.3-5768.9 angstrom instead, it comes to 75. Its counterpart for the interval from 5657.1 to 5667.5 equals 70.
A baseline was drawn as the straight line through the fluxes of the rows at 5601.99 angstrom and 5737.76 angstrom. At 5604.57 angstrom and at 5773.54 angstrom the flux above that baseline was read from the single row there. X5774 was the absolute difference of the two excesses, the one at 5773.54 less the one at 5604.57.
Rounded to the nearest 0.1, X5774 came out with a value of 0.6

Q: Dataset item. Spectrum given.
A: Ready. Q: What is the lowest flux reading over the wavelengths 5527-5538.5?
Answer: 5.49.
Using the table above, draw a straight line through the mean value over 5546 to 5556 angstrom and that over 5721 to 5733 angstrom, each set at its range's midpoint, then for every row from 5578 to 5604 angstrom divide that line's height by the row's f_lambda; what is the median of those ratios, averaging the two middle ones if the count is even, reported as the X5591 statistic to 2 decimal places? 1.05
